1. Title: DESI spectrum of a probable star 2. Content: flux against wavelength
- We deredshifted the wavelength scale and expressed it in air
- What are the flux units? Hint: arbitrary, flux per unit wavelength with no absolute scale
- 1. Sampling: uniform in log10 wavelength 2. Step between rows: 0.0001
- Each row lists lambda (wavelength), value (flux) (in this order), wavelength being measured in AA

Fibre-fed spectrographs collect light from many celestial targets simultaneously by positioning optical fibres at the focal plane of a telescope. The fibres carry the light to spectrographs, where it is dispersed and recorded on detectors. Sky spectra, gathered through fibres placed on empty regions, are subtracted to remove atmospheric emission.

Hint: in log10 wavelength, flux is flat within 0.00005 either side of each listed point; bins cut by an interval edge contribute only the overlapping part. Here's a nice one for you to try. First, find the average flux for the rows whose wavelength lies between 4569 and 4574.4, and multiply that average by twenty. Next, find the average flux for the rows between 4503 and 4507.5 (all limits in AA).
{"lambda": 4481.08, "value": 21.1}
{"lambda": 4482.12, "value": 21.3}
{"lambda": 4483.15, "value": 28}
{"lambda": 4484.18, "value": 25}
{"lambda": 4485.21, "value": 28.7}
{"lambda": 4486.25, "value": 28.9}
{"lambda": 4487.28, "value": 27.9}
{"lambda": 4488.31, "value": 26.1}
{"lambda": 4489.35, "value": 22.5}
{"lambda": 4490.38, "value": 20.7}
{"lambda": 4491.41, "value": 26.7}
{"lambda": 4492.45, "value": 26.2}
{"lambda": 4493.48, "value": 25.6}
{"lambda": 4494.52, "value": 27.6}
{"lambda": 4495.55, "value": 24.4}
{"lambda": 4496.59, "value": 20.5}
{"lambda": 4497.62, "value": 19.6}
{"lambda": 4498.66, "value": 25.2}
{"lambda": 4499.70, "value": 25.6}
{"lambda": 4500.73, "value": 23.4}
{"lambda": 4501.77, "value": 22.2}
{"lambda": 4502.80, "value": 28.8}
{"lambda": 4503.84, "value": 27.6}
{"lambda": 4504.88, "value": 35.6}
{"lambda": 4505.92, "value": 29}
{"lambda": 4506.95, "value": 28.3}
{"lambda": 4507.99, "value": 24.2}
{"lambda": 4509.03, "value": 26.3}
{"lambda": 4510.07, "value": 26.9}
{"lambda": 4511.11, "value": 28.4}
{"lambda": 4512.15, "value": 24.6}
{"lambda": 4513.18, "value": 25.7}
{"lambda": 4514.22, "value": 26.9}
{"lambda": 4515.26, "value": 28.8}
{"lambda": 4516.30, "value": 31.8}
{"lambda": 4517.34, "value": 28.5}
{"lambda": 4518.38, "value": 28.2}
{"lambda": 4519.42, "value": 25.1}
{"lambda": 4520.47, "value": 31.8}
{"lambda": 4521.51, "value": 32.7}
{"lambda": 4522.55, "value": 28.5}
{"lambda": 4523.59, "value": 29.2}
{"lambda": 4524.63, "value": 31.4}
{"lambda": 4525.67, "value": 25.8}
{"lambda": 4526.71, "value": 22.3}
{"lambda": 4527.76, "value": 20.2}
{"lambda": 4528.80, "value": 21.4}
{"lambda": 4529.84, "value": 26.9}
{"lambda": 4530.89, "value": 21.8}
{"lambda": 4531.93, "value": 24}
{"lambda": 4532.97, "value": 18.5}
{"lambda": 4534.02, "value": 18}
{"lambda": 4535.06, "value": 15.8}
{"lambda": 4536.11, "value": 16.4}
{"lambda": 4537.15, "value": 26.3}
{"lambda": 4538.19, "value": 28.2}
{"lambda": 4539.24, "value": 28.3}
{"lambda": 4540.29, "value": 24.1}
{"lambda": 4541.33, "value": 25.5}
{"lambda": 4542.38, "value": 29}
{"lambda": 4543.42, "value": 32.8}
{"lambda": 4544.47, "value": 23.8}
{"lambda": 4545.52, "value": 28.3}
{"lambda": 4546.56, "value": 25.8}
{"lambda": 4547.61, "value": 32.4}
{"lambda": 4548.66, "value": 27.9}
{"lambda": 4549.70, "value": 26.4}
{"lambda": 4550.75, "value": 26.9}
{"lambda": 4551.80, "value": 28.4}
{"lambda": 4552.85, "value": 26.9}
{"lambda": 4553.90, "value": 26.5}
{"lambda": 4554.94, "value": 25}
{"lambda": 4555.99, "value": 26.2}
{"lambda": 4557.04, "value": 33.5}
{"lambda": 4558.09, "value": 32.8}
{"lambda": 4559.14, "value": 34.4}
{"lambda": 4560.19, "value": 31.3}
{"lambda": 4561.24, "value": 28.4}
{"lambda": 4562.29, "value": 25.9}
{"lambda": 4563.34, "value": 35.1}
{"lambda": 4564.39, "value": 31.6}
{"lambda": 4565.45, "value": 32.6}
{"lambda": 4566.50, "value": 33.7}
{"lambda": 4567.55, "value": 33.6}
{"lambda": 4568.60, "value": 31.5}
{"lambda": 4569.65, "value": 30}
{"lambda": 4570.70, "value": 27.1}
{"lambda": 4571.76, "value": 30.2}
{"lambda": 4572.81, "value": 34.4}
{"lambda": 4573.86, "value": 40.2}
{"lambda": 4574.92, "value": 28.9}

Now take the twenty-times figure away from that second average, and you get -617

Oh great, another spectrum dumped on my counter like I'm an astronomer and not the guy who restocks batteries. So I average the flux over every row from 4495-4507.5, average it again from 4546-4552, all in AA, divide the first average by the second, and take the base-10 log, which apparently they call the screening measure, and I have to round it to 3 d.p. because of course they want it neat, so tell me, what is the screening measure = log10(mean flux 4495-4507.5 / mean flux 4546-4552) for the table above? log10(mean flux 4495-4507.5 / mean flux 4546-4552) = -0.034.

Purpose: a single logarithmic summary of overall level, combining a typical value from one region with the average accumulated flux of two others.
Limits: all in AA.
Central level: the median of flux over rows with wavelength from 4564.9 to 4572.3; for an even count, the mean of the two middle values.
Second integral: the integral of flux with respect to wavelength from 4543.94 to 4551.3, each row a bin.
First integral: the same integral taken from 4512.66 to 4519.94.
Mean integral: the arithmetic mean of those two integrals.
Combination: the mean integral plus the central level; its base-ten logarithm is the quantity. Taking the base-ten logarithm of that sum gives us 2.37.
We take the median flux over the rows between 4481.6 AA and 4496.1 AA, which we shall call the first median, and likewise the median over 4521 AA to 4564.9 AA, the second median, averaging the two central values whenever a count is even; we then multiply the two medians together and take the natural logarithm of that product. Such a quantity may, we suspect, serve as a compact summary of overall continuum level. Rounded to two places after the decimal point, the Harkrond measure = 6.56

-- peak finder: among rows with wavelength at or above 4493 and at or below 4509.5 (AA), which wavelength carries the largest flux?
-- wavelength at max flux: 4504.88 AA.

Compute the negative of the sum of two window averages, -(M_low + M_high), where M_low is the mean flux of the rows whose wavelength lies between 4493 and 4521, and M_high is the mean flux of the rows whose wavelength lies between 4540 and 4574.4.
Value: -56.5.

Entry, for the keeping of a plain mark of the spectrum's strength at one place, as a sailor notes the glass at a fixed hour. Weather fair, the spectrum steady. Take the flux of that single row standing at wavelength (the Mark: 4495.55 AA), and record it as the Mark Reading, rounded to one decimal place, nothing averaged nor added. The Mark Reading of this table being 24.4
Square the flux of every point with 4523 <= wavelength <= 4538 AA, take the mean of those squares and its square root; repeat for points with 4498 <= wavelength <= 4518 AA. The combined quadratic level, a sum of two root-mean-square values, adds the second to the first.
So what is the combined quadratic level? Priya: 50.6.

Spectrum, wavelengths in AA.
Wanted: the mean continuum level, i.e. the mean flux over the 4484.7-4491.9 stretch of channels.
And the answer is 25.9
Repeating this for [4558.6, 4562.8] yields 30.0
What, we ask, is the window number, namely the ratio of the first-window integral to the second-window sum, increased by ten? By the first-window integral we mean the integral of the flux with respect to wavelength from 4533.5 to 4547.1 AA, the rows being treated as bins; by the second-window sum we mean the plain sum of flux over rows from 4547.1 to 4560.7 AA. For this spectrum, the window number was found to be 10.9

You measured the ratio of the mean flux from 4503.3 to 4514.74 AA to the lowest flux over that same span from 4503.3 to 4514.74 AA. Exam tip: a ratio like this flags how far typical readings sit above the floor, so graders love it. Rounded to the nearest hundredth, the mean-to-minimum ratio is 1.14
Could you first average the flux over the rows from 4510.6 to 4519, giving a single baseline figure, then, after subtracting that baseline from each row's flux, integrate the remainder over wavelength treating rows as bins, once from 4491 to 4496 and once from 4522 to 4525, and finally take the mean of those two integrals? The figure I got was -2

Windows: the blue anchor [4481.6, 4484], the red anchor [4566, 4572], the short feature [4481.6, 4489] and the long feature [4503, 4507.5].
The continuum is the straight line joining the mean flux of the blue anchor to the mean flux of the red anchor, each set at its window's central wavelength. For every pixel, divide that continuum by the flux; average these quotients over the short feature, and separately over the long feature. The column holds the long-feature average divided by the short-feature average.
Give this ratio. 0.93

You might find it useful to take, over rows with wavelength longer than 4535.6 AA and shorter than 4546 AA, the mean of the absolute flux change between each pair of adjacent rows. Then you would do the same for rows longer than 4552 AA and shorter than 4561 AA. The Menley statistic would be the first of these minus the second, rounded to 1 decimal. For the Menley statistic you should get 2.0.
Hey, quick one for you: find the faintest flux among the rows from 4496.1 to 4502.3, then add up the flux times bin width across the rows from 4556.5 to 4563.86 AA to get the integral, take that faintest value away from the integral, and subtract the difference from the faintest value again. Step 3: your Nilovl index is -193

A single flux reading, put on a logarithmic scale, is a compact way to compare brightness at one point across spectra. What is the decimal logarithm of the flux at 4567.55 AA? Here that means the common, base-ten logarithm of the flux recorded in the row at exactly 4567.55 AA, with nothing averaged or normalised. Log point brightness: 1.53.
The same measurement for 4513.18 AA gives 1.41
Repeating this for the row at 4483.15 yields 1.45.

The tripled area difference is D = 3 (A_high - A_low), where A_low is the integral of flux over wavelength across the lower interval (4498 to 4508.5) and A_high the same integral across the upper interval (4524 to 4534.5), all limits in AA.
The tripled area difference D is -119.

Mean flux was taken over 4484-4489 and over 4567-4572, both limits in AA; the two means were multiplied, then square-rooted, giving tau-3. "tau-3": 28.9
